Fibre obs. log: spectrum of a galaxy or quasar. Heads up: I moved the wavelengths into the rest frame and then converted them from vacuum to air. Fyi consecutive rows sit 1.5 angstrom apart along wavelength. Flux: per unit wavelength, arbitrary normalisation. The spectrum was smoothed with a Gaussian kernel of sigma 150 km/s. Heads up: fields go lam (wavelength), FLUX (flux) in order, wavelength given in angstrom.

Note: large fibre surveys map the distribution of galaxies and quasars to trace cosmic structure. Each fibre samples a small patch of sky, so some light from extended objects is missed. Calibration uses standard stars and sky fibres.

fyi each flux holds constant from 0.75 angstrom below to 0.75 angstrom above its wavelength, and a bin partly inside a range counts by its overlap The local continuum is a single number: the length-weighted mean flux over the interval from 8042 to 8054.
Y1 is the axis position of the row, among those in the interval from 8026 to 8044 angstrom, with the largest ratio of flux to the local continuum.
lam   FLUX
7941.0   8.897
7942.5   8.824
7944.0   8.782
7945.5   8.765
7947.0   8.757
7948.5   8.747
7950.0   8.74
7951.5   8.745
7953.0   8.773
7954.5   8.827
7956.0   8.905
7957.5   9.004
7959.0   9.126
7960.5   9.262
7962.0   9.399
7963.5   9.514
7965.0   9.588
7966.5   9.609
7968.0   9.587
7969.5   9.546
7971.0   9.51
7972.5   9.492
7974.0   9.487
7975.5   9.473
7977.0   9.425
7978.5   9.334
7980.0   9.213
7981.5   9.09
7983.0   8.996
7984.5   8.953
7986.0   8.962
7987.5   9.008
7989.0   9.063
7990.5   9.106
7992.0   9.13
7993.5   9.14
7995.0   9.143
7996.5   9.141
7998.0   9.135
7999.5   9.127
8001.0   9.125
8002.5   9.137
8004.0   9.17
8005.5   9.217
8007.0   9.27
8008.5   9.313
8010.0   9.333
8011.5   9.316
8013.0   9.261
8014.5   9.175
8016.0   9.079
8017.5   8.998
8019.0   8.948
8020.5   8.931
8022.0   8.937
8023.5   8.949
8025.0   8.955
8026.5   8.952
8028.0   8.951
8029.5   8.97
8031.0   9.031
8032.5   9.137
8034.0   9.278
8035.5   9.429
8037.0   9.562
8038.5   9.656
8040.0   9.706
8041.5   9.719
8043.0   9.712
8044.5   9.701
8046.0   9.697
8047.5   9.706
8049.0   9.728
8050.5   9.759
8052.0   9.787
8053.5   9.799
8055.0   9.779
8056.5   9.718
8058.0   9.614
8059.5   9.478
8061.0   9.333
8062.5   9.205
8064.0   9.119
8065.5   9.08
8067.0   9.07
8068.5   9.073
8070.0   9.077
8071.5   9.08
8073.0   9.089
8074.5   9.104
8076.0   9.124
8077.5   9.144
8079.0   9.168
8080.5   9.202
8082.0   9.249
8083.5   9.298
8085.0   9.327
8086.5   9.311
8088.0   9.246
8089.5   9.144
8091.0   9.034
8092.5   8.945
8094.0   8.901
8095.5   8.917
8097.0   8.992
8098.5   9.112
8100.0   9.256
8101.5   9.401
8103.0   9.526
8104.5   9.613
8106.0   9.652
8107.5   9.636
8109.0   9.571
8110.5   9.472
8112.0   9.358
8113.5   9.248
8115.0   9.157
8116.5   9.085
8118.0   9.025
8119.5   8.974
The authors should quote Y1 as 8041.5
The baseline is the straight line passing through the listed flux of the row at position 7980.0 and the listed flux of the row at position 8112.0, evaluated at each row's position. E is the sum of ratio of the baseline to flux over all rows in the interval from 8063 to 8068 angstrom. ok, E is 3.07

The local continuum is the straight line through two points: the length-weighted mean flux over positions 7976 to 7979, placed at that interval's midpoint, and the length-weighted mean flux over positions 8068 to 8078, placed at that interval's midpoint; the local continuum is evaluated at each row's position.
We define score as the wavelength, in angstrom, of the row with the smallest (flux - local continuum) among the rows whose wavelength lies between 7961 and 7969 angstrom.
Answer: 7962.0 angstrom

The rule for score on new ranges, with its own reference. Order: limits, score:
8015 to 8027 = 8020.5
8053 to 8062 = 8061.0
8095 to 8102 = 8095.5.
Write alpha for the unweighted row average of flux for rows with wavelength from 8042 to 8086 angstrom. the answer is 9.39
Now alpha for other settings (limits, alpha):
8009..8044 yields 9.22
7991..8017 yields 9.19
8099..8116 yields 9.44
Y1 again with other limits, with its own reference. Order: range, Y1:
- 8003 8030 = 8010.0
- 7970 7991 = 7971.0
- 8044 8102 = 8053.5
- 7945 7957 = 7956.0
